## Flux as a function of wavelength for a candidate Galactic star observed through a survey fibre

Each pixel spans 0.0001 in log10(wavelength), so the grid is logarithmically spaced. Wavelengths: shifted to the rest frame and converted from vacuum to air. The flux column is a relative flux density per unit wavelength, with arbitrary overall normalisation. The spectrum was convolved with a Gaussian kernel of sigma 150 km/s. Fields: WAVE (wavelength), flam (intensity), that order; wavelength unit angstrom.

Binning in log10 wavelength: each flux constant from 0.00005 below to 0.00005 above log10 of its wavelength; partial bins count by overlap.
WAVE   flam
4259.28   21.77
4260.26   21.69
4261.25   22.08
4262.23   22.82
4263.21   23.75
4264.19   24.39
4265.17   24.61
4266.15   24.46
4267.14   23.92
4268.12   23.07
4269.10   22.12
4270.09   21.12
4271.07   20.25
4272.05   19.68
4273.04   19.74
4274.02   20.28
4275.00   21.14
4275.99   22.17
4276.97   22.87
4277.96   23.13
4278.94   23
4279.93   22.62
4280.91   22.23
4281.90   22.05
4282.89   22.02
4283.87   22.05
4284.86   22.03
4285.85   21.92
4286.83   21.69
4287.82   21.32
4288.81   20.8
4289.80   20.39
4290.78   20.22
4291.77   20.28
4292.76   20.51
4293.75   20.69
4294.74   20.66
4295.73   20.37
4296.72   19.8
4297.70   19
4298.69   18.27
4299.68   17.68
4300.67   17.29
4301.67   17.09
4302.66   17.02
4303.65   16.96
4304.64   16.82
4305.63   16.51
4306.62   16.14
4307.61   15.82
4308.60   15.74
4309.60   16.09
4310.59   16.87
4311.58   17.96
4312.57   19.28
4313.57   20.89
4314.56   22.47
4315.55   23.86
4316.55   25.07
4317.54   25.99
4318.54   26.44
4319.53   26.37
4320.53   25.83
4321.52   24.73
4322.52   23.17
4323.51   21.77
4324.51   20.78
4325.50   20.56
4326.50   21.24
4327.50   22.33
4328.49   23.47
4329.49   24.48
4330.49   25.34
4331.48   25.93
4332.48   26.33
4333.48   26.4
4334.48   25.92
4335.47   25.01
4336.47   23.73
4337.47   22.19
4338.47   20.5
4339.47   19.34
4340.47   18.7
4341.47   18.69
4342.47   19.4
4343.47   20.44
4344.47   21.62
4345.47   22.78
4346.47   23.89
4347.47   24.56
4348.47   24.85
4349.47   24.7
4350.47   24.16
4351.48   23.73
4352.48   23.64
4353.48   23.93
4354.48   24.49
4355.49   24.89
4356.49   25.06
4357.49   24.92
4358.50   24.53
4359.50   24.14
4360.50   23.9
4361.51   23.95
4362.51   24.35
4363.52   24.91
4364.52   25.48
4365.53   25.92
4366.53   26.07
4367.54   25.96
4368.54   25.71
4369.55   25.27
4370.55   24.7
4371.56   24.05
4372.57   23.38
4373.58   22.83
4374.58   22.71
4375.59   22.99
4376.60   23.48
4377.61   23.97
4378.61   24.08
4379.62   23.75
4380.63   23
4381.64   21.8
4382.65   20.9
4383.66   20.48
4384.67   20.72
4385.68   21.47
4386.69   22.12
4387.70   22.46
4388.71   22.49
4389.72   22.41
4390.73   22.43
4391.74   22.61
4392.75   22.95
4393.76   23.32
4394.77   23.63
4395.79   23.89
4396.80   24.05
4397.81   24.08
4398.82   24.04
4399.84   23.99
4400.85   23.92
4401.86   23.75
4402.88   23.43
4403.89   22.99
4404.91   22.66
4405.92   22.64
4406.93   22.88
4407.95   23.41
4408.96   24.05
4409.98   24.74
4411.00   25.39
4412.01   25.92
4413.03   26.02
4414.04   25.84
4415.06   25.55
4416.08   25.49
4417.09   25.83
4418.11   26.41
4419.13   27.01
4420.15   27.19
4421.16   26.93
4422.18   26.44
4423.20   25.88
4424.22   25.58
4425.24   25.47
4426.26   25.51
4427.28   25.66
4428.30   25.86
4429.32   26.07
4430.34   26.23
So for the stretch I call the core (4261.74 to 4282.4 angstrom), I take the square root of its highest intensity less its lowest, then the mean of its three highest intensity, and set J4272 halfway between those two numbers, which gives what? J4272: 13.4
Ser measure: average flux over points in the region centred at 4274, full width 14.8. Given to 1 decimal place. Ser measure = 21.8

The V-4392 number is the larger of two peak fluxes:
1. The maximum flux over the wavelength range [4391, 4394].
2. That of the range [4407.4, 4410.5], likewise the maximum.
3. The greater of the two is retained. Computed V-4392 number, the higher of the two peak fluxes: 24.7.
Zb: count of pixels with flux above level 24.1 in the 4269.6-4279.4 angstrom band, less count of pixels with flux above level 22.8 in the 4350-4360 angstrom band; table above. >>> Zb -10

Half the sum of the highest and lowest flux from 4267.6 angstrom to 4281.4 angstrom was 21.4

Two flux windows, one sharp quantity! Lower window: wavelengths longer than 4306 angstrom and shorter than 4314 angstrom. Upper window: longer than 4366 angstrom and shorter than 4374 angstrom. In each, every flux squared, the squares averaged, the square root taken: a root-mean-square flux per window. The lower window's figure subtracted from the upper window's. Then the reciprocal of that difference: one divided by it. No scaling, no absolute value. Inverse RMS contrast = 0.14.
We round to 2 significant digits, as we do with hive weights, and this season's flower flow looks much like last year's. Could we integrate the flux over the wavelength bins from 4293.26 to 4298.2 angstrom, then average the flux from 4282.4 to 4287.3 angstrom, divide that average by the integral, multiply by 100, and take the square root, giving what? 4.7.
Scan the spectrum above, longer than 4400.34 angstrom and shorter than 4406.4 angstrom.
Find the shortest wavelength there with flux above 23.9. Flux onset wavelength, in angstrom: 4400.85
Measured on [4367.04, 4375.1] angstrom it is 4367.54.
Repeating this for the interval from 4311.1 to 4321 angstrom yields 4316.55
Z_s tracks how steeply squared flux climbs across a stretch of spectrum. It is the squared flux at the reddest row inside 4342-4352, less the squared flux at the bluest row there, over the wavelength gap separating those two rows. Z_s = 21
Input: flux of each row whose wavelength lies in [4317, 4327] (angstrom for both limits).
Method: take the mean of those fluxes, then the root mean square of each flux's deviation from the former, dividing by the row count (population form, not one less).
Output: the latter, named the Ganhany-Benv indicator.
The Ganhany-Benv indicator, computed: 2.3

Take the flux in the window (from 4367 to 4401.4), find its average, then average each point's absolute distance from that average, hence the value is 1.0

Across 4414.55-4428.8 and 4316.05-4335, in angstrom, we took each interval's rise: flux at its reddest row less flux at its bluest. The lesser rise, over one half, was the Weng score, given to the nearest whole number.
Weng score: 1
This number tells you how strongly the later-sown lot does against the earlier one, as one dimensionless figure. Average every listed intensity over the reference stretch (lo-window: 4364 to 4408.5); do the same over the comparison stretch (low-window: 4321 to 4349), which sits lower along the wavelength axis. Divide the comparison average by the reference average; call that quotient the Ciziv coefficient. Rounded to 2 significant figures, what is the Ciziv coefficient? 0.97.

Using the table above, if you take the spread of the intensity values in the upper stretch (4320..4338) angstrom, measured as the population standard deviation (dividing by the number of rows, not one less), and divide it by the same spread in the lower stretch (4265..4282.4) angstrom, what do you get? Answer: 1.3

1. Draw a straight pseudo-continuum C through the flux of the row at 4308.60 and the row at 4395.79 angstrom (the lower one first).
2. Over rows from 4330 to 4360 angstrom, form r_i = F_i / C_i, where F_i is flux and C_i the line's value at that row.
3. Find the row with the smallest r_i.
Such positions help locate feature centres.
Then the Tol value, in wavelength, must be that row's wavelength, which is 4341.47 angstrom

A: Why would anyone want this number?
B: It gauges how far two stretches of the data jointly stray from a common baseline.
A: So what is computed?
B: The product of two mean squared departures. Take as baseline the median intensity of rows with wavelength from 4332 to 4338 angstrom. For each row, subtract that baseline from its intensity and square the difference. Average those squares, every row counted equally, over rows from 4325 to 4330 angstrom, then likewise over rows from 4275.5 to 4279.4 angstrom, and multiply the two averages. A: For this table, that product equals 83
